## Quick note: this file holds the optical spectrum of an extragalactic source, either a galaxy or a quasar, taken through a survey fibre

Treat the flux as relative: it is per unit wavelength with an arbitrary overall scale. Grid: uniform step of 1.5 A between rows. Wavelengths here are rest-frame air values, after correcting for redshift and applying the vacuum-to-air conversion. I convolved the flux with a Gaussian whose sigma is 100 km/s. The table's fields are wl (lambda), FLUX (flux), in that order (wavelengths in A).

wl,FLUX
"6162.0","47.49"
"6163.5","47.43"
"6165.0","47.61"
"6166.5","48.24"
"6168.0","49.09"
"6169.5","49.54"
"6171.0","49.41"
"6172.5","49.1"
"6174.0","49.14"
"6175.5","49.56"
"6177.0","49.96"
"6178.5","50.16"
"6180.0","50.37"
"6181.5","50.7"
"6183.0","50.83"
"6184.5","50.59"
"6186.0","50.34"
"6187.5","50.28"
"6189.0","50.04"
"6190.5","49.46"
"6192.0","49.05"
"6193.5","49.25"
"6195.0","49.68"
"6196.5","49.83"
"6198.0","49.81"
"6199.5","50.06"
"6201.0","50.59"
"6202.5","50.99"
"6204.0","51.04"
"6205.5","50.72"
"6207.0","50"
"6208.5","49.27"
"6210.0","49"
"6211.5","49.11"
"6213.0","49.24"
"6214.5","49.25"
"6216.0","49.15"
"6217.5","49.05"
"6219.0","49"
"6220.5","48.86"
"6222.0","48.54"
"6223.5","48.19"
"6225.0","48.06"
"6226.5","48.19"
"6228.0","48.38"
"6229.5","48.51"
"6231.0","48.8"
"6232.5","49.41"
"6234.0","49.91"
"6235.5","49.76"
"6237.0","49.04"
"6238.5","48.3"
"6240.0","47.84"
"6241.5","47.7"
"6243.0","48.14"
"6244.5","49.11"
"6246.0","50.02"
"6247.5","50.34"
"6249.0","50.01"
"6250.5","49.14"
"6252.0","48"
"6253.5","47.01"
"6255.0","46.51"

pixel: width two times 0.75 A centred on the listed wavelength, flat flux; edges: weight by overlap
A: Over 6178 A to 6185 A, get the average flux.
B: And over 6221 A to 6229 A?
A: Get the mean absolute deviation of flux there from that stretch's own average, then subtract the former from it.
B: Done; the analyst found -50.4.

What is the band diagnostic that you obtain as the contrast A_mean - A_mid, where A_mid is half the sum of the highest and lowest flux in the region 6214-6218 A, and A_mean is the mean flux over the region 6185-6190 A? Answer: 1.1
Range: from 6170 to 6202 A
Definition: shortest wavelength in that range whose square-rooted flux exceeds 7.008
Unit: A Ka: 6171.0 A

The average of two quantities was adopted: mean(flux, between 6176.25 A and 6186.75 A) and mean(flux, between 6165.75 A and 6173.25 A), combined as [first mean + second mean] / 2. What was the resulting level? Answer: 49.7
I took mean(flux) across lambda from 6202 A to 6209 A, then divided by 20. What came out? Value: 2.52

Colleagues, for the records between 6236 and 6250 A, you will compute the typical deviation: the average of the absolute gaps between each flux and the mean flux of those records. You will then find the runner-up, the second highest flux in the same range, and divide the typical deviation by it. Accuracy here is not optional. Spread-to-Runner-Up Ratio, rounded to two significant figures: 0.017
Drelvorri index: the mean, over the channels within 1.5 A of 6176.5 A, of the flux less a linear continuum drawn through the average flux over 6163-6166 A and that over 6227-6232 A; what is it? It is 2.0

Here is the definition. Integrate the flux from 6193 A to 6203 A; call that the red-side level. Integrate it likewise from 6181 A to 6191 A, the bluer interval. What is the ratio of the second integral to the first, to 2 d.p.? 1.01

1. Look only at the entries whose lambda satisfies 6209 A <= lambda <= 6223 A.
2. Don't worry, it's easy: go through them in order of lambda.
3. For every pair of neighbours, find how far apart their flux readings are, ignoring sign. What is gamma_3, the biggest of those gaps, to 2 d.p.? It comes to 0.32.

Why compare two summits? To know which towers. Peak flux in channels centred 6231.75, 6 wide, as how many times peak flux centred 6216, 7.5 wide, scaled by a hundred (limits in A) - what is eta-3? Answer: 101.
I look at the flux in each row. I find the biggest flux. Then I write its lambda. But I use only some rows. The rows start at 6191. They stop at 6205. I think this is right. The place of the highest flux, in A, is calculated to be 6204.0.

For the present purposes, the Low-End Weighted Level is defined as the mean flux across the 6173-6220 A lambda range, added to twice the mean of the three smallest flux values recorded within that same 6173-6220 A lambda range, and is 148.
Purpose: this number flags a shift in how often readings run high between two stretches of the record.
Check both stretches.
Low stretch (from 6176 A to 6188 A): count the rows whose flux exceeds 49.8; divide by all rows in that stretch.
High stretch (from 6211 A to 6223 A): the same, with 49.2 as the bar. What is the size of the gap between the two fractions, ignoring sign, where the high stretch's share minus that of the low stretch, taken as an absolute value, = 0.75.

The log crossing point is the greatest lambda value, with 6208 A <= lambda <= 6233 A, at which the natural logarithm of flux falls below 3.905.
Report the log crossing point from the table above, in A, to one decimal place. 6232.5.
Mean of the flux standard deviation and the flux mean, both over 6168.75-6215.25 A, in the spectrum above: 25.3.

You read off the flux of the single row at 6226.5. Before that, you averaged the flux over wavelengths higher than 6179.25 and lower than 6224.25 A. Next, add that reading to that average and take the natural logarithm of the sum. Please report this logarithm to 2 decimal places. 4.58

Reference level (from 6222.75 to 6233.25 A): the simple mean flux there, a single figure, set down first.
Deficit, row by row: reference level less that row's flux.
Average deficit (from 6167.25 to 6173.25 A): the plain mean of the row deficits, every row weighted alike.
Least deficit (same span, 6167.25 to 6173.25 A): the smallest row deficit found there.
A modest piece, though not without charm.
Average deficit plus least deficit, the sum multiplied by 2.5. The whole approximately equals -4.5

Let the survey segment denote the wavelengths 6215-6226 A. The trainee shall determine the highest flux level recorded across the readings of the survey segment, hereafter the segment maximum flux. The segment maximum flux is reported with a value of 49.15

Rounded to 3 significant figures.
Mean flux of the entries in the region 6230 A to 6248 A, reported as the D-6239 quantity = 49.0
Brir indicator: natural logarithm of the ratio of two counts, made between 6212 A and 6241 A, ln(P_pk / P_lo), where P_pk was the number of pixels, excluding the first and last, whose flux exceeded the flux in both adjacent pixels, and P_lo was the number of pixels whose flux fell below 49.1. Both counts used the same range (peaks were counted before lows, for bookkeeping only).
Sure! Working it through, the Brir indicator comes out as -1.9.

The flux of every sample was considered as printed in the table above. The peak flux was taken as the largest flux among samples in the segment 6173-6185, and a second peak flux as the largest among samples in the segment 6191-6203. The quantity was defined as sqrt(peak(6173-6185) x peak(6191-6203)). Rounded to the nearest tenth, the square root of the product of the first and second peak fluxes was 50.9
